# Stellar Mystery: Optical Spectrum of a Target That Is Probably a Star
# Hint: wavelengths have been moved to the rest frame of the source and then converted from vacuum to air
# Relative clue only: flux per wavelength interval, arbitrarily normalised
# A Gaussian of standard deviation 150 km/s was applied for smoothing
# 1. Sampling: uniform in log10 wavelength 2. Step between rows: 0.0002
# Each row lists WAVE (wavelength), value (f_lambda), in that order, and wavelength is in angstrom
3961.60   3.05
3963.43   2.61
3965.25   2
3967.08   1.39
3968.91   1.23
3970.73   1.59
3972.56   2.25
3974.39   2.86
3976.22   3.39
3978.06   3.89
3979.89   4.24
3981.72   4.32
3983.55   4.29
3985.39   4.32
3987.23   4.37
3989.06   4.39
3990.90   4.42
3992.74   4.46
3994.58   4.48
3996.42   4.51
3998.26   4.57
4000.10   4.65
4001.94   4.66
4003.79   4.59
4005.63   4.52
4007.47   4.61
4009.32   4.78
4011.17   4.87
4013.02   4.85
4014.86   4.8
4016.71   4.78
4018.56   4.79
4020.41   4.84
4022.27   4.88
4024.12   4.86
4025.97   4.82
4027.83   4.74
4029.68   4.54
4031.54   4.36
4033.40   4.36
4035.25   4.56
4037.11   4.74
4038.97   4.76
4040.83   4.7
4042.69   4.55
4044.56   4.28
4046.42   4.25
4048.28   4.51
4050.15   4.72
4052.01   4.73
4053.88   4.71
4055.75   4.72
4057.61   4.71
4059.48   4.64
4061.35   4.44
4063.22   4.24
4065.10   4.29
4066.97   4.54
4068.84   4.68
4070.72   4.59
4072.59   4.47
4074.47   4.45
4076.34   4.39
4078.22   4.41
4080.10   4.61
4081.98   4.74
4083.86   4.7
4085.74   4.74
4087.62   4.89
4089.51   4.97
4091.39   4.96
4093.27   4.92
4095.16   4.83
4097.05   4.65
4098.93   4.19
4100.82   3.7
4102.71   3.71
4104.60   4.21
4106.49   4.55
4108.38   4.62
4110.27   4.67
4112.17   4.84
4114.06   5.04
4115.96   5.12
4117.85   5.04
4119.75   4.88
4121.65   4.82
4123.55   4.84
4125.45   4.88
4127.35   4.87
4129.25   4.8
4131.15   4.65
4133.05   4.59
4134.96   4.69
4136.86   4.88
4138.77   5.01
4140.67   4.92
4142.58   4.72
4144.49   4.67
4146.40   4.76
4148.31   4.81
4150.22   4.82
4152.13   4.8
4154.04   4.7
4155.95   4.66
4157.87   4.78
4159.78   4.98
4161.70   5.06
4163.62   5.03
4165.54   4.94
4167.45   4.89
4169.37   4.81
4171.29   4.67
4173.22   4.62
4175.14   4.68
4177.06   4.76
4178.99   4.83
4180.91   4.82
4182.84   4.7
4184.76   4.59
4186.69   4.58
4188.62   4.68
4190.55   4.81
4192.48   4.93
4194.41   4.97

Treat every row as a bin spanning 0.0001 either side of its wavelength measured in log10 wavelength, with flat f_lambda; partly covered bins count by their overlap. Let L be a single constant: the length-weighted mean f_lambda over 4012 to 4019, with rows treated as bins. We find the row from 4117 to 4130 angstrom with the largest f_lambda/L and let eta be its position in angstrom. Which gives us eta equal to 4117.85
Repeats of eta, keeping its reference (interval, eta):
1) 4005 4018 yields 4011.17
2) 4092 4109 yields 4093.27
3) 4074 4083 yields 4081.98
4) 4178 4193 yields 4192.48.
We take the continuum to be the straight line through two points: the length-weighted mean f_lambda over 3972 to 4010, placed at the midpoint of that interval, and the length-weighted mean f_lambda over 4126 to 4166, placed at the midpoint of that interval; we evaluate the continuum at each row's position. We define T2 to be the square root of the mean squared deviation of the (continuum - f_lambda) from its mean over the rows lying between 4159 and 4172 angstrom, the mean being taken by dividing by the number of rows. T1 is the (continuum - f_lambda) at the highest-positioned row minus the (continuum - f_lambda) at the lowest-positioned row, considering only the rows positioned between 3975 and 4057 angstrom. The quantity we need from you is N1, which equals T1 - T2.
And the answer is -1.2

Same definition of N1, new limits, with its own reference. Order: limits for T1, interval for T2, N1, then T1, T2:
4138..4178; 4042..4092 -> 0.2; 0.4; 0.18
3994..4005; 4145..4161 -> -0.2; -0.1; 0.09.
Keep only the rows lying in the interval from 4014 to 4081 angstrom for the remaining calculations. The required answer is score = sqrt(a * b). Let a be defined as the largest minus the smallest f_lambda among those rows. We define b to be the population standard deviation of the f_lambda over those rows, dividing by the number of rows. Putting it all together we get 0.34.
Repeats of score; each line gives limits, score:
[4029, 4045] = 0.28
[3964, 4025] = 1.99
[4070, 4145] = 0.66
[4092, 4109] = 0.72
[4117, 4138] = 0.23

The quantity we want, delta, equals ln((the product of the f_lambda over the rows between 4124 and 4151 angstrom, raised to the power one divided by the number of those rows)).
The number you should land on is 1.57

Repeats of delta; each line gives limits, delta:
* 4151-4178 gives 1.57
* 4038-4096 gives 1.53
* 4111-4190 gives 1.57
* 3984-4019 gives 1.53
